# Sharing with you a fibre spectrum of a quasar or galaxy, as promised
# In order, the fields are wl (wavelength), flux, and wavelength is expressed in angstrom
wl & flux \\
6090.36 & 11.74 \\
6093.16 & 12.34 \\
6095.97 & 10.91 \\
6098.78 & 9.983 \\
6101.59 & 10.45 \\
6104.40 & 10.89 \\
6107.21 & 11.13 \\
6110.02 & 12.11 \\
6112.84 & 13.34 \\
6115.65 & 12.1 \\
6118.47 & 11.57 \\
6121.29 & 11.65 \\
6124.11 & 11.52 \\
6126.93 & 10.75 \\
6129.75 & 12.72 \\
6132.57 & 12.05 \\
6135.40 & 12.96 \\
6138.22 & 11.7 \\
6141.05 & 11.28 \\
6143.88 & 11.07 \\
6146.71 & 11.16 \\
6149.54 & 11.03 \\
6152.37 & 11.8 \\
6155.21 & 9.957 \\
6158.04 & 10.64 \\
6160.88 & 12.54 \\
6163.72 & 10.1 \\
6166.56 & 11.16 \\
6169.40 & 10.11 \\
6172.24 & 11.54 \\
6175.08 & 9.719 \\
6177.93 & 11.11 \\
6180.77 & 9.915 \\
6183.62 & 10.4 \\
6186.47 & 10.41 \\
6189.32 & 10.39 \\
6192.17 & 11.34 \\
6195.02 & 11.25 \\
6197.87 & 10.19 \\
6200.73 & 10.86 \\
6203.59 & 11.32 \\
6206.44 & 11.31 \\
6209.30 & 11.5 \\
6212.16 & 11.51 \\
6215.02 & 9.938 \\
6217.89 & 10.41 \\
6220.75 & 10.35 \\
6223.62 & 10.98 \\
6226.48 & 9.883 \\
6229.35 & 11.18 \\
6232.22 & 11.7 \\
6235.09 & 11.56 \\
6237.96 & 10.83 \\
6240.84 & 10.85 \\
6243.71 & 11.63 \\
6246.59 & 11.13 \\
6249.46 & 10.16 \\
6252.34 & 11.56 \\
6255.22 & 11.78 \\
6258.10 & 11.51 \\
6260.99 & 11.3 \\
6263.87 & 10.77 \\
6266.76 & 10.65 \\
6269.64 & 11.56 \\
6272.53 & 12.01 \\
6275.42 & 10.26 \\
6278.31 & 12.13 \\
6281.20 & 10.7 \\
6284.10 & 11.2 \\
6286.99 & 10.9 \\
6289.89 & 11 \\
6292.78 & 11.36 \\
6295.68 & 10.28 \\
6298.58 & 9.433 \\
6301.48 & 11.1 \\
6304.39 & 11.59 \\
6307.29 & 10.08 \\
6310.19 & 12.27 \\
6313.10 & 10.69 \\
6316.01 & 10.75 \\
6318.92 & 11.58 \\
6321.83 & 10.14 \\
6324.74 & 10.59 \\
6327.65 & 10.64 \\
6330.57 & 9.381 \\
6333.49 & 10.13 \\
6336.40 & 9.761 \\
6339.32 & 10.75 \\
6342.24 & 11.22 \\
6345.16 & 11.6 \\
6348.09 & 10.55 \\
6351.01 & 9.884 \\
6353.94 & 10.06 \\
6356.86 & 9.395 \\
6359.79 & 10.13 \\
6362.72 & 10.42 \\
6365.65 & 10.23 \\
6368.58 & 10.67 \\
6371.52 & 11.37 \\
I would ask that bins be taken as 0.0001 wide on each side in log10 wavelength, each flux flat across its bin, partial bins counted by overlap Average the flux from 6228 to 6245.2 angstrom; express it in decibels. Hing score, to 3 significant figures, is 10.5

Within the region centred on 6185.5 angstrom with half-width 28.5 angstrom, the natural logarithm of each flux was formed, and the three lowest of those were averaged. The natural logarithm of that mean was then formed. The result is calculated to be 0.830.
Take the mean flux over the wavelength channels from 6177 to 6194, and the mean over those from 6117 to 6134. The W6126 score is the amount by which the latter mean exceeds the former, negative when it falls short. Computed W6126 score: 1.1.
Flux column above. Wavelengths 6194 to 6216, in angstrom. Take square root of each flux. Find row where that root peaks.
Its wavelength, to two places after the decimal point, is 6212.16 angstrom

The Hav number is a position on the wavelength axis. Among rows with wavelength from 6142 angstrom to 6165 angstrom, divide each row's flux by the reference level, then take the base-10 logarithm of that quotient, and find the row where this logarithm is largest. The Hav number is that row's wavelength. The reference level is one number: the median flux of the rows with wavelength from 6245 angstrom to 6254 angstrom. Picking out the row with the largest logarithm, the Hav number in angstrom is 6160.88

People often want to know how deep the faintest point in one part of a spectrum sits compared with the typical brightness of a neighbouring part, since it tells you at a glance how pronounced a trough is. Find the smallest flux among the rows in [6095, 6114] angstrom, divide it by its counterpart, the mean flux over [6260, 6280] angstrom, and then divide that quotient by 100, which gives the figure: 0.0089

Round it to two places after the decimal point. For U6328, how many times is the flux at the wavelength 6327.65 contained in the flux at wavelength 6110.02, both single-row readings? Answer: 1.14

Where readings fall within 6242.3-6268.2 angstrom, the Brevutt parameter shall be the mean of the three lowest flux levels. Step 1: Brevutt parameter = 10.53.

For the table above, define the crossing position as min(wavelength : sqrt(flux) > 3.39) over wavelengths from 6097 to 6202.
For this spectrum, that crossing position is 6110.02 angstrom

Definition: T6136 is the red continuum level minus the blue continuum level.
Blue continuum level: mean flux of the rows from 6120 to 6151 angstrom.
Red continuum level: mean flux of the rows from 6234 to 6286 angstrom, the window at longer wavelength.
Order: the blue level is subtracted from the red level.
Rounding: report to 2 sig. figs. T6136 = -0.43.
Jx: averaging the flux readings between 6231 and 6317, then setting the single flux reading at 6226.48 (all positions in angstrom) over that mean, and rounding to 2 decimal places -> 0.89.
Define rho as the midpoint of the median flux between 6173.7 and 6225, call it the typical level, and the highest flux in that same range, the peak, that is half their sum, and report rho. 11.1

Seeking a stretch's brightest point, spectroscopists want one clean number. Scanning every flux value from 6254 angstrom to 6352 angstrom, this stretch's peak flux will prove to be 12.27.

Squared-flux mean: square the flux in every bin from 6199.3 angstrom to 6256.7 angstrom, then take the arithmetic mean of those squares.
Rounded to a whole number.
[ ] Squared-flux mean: 122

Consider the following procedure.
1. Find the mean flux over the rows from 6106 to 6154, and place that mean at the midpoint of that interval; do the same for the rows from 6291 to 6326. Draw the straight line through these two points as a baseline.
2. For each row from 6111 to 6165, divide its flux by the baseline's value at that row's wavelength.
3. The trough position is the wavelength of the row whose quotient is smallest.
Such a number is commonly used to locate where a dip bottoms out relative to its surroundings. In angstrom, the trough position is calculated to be 6155.21 angstrom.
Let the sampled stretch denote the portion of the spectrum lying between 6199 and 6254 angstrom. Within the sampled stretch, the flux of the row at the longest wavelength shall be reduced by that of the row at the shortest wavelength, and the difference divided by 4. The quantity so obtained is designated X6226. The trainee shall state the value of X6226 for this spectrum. 0.2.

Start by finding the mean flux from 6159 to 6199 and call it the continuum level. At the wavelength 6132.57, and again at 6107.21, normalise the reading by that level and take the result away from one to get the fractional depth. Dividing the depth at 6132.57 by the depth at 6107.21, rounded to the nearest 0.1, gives 3.3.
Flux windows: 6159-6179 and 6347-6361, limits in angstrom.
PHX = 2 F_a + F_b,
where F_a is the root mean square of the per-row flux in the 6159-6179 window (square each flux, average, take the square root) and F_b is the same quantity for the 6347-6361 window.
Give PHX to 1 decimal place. 31.9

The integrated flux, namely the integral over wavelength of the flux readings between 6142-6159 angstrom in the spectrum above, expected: 186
